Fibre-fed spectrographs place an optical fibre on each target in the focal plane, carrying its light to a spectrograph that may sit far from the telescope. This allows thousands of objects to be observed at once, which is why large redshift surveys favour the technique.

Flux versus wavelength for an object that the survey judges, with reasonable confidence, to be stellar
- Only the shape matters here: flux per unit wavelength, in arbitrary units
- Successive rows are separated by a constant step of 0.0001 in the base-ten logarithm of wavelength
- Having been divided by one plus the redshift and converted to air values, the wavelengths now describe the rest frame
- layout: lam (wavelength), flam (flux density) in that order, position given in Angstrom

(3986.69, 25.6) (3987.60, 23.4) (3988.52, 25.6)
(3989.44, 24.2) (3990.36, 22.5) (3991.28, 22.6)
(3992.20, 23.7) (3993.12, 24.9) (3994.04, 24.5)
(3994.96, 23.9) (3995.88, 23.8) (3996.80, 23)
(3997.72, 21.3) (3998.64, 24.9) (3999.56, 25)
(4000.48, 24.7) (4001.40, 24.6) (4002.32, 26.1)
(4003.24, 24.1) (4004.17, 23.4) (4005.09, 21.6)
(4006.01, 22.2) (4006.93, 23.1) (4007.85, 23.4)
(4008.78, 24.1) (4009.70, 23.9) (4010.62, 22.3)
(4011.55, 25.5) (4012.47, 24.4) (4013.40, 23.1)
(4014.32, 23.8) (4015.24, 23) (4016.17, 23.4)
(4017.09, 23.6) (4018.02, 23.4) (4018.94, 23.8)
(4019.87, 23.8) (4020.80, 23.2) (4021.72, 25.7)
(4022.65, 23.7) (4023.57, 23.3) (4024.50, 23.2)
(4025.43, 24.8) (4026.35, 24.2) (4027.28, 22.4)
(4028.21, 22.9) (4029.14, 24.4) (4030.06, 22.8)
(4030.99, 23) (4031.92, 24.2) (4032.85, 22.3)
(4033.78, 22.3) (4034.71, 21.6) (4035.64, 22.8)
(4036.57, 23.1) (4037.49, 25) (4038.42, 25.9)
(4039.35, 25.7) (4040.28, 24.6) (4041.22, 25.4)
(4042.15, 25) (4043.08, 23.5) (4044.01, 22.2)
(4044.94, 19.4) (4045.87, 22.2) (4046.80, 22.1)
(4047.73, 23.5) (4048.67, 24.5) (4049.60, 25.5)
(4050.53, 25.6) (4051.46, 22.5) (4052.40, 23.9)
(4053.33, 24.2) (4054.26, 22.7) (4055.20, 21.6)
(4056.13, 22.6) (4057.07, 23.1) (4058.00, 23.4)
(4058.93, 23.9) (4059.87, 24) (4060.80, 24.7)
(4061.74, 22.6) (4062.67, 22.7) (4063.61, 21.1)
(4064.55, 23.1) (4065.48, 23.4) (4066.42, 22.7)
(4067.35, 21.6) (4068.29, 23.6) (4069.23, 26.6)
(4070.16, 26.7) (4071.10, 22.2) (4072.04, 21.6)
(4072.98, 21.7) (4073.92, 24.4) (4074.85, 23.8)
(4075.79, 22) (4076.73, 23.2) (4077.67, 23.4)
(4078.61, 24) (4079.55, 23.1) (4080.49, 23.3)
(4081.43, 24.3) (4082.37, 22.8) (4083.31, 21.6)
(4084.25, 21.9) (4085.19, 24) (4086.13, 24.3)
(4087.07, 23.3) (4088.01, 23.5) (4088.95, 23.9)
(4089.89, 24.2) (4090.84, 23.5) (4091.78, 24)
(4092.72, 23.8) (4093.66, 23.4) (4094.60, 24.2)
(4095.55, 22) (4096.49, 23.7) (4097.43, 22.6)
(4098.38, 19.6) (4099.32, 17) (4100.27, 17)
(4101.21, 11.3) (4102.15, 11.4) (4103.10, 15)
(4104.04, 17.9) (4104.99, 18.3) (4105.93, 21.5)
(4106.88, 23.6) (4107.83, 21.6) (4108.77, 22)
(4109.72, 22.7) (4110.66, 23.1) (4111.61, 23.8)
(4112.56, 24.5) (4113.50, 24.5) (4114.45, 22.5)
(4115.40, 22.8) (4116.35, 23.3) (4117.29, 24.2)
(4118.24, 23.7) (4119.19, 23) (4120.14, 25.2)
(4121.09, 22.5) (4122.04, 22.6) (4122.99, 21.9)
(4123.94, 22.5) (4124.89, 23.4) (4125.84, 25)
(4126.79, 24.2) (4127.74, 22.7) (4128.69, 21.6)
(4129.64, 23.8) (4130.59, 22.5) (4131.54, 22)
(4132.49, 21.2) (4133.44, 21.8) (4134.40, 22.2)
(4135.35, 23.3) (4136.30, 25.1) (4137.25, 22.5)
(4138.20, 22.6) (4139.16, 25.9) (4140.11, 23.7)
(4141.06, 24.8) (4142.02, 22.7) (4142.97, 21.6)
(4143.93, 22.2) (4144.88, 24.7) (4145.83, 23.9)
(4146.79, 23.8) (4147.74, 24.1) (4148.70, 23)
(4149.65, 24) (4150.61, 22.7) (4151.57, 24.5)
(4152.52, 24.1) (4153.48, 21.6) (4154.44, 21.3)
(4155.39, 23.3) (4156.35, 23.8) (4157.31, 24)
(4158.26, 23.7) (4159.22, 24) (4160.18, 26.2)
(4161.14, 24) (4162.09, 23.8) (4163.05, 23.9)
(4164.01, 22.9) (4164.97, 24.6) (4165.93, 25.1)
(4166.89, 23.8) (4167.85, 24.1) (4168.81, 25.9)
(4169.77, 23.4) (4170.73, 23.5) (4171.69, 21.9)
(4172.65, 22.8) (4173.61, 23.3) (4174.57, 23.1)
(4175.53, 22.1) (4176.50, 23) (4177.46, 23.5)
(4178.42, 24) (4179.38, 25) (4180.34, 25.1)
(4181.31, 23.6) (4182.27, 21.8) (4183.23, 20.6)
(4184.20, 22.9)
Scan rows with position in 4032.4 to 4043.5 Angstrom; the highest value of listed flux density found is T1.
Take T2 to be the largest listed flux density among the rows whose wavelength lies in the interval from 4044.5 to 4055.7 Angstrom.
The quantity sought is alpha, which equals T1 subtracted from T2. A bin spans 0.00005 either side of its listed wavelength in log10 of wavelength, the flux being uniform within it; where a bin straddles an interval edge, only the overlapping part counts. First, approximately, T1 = 25.9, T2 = 25.6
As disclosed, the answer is -0.30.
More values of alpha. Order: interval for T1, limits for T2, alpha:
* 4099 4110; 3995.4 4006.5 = 2.50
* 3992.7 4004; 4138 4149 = -0.20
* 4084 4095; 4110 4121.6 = 0.90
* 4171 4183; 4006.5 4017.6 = 0.40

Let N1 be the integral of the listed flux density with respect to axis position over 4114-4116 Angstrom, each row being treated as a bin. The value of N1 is 45.3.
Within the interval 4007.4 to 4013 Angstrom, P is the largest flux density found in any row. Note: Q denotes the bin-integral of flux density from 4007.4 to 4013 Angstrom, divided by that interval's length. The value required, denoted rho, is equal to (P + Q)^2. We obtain 2439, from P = 25.5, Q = 23.9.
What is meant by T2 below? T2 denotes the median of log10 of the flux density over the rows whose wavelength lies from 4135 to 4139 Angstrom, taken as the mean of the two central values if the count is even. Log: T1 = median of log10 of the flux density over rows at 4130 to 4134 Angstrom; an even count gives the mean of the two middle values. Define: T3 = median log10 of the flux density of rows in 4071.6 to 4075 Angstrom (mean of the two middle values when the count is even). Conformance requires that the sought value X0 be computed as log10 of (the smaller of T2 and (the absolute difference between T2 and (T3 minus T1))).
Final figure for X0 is 0.129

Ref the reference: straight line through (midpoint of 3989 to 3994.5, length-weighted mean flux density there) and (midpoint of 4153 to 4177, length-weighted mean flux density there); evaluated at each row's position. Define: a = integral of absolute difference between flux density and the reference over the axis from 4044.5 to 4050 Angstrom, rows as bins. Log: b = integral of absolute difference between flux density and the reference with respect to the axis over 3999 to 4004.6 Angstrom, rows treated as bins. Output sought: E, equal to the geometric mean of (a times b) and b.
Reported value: 18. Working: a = 9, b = 5.9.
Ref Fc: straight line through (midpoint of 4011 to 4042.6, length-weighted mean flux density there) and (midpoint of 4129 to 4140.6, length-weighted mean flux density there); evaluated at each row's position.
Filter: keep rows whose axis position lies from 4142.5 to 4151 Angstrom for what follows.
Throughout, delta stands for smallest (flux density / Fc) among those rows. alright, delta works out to 0.94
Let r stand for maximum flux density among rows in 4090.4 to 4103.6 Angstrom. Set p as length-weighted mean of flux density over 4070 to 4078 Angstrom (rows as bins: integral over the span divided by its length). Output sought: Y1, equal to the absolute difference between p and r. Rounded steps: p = 23.07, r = 24.2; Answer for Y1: 1.1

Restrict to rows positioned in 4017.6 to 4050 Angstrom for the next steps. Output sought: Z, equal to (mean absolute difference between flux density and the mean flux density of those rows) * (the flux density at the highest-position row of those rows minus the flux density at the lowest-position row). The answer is 2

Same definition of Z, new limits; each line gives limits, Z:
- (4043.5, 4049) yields 3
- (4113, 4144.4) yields -2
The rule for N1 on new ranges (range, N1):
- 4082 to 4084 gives 44.3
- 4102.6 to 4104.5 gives 31.1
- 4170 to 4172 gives 45.7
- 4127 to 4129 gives 45.0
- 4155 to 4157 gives 47.1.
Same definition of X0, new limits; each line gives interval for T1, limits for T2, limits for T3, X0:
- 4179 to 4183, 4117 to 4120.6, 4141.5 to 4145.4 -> 0.140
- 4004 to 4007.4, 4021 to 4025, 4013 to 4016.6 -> 0.133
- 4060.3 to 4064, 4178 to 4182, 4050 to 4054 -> 0.135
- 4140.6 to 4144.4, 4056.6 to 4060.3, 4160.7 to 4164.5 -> 0.130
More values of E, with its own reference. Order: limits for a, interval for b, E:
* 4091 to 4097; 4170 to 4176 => 8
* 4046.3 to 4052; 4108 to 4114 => 14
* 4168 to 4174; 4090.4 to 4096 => 7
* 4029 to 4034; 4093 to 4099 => 17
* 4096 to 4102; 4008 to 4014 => 28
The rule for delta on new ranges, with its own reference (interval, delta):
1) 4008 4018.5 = 0.93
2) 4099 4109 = 0.49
